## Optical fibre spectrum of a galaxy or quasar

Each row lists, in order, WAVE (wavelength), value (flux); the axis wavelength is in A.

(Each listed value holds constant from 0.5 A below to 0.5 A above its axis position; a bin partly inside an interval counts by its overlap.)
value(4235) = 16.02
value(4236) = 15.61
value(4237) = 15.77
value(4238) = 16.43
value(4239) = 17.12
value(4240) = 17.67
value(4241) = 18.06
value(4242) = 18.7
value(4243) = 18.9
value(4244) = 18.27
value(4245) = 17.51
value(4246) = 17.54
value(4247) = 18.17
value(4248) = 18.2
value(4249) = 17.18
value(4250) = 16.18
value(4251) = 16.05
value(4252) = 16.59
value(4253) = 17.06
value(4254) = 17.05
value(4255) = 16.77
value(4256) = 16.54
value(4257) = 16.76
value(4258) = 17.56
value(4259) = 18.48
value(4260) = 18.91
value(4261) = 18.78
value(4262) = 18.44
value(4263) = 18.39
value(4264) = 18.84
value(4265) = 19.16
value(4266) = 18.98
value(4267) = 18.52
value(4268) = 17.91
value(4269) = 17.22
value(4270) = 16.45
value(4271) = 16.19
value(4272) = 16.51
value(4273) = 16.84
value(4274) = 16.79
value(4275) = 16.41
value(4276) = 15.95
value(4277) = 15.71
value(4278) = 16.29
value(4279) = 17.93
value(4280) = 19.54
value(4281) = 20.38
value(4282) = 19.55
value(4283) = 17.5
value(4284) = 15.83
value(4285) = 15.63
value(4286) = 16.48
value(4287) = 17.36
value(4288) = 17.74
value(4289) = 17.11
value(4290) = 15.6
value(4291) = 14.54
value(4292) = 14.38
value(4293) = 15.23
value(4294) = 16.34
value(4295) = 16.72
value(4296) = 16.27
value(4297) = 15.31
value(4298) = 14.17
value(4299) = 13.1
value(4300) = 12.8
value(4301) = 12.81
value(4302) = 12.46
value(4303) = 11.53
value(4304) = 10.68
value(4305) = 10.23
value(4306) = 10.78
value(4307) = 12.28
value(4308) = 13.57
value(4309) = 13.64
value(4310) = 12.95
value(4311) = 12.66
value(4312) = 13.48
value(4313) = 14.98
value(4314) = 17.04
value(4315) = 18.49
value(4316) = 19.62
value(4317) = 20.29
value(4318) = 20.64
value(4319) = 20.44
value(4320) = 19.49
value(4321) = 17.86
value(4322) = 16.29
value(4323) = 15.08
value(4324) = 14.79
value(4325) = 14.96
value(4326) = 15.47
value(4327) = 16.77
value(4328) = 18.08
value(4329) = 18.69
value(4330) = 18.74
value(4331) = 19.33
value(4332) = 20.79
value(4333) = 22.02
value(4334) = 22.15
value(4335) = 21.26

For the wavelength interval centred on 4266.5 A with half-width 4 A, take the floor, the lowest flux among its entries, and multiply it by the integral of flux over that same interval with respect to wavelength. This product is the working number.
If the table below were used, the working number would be 2393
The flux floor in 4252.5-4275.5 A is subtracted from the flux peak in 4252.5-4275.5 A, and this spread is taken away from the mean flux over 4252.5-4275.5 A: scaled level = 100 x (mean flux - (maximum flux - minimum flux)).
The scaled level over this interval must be 1462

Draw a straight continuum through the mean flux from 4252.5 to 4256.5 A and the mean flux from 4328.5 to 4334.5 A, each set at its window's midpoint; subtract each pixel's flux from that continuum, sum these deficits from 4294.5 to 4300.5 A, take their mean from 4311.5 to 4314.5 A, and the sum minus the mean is 20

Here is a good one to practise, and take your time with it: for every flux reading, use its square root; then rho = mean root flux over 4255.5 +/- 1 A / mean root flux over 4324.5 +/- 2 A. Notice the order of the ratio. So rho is 1.05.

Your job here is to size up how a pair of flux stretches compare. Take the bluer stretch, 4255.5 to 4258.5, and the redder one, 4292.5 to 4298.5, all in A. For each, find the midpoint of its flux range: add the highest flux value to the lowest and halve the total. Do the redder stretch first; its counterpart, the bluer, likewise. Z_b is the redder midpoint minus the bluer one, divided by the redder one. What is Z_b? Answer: -0.10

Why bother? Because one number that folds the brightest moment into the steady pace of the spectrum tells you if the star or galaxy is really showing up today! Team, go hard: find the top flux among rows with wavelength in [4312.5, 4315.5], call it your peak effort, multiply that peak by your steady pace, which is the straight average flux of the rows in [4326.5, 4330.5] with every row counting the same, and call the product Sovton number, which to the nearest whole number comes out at 334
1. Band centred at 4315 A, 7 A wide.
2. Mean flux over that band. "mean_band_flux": 17.8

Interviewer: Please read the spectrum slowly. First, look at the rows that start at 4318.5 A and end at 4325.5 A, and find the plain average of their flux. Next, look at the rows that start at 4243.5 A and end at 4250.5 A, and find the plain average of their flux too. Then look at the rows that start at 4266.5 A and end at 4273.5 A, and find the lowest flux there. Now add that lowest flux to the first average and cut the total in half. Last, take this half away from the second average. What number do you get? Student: 0.99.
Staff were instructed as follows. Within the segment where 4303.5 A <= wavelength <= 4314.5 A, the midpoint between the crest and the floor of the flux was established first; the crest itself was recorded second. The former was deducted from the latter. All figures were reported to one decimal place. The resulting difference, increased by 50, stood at 53.4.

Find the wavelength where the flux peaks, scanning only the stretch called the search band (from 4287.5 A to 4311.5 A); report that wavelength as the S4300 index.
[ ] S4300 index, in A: 4288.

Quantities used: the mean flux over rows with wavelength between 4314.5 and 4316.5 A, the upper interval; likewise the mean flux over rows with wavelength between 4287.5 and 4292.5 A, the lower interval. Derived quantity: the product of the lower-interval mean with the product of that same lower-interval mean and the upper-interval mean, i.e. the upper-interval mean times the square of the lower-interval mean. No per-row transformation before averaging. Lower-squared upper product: 4802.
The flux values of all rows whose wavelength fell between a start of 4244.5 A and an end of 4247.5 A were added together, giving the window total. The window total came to 53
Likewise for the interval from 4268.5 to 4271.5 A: 50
